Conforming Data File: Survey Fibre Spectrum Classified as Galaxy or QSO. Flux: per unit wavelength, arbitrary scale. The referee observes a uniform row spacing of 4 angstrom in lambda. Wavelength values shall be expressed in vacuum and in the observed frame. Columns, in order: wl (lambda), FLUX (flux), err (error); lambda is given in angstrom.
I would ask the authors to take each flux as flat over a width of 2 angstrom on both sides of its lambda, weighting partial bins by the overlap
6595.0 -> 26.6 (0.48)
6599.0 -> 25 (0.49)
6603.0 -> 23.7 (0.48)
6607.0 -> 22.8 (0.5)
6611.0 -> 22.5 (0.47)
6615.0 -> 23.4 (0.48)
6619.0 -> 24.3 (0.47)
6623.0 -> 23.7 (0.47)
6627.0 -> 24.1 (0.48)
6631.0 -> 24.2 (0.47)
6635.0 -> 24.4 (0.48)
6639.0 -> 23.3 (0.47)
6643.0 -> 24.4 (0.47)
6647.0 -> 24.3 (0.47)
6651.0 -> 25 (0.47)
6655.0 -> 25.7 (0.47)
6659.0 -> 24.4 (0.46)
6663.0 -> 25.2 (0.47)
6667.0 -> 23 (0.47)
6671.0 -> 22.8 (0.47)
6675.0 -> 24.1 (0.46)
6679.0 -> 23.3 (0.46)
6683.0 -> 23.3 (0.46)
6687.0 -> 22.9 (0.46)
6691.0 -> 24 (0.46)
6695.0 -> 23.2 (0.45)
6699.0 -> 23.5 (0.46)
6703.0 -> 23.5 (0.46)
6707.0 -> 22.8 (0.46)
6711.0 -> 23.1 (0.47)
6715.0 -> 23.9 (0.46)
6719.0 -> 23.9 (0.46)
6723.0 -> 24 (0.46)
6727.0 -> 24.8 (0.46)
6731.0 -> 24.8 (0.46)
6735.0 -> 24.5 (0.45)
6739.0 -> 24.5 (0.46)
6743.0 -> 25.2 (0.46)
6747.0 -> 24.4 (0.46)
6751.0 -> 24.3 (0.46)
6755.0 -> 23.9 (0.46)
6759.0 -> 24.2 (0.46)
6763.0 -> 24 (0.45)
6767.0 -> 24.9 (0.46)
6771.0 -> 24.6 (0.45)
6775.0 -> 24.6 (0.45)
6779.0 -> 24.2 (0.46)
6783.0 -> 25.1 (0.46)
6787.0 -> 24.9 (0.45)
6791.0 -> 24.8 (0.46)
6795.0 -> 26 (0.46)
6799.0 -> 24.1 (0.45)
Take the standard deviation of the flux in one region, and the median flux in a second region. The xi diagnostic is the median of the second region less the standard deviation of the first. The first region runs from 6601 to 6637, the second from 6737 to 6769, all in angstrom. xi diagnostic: 23.7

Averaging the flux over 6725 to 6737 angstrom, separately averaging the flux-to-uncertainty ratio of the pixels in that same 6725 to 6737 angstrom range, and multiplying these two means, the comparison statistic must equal 1336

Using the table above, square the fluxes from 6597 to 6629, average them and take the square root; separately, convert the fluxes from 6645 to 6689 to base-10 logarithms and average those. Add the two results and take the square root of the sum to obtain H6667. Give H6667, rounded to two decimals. 5.01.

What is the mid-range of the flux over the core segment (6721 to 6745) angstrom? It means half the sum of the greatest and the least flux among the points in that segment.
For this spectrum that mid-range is 24.6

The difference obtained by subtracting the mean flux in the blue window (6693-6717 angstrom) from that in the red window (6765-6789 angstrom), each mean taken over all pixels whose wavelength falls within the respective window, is 1.4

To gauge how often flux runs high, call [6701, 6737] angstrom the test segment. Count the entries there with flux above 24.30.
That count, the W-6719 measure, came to 3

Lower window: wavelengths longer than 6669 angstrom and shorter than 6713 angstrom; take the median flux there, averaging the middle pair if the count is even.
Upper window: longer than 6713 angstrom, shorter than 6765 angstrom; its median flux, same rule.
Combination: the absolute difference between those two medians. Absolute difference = 1.0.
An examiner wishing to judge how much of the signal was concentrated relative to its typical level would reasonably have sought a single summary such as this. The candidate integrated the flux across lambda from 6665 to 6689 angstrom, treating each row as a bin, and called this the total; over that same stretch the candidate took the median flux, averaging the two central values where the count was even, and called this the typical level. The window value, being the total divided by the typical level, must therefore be 24.1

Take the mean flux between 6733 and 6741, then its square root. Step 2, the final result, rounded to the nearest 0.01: 4.95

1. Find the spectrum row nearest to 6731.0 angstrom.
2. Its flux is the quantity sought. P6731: 24.8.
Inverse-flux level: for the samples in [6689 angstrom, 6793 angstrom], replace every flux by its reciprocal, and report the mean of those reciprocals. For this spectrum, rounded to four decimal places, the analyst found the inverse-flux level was 0.0413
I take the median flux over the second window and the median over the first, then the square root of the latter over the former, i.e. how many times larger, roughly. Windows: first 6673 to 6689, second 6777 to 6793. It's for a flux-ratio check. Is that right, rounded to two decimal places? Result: 0.97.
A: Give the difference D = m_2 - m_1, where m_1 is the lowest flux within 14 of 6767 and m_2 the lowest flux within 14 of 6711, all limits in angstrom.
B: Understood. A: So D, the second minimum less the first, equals -1.1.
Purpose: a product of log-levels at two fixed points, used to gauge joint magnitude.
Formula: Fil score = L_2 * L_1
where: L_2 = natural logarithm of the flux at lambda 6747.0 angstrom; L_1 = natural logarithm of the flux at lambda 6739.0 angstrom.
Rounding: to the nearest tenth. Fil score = 10.2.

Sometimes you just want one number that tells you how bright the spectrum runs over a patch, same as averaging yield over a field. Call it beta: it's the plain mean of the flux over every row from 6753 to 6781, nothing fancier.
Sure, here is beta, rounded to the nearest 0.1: 24.3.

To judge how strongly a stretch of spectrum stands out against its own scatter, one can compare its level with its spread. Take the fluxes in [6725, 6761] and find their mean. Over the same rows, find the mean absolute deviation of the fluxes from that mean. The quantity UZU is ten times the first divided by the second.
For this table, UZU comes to 871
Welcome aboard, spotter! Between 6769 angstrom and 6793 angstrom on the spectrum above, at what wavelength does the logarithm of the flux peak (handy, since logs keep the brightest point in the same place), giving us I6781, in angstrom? 6783.0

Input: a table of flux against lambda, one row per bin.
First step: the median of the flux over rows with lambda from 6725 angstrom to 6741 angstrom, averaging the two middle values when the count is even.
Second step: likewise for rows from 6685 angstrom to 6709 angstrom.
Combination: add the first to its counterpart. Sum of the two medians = 48.0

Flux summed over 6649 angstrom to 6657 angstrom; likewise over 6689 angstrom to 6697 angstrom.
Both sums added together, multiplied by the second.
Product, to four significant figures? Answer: 4621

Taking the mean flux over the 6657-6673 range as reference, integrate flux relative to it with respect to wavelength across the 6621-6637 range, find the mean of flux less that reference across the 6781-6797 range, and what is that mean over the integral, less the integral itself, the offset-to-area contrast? -16.1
